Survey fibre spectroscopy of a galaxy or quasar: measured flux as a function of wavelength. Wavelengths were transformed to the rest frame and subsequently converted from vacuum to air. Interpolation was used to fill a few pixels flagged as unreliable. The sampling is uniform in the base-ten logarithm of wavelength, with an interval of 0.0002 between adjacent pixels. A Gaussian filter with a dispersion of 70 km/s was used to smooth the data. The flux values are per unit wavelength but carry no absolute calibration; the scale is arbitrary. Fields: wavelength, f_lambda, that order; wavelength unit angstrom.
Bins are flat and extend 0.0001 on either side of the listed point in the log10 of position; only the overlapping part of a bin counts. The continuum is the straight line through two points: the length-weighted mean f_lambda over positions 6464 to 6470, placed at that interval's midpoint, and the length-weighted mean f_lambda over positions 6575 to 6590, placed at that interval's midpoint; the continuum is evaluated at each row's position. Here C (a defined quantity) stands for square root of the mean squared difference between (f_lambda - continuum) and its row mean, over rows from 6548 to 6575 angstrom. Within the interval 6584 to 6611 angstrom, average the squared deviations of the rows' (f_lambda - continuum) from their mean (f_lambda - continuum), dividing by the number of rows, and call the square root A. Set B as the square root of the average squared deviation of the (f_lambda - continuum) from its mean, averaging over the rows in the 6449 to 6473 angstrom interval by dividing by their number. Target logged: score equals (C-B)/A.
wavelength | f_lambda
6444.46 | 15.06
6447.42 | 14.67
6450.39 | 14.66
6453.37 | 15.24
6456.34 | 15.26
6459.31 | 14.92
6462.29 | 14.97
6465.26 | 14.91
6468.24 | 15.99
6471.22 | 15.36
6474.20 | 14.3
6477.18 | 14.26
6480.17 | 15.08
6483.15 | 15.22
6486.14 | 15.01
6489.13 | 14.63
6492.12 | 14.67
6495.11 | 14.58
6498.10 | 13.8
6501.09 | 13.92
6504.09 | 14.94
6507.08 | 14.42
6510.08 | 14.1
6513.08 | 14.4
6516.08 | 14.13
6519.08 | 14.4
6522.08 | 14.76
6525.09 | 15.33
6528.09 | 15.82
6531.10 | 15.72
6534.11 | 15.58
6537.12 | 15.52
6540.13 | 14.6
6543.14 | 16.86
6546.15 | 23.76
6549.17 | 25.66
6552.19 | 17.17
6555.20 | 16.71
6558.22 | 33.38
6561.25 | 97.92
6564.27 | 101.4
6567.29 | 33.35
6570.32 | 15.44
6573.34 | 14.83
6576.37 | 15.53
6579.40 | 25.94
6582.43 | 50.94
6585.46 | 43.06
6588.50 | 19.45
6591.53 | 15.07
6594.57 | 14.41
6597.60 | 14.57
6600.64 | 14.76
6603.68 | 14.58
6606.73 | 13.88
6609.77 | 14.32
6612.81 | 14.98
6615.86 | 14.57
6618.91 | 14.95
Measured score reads 3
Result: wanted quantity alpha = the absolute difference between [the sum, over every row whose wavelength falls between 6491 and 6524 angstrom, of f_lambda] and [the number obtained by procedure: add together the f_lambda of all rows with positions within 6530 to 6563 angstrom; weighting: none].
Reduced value 135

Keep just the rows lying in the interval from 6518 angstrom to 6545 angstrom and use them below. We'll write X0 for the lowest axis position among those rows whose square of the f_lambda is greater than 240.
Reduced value 6528.09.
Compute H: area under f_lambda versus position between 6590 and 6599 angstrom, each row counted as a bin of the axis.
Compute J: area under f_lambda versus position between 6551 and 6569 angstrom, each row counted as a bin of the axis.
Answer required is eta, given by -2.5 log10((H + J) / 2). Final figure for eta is -6.8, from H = 132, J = 904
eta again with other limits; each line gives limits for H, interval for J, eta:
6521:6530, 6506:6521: -5.6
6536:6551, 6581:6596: -6.4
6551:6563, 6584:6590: -6.4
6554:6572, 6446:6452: -6.7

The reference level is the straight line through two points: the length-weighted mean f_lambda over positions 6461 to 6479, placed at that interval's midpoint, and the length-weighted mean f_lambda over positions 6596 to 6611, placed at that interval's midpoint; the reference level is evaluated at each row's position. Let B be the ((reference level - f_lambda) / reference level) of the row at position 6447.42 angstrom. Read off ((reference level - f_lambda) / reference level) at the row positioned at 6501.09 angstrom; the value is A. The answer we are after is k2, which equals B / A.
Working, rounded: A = 0.06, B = 0.026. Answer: 0.42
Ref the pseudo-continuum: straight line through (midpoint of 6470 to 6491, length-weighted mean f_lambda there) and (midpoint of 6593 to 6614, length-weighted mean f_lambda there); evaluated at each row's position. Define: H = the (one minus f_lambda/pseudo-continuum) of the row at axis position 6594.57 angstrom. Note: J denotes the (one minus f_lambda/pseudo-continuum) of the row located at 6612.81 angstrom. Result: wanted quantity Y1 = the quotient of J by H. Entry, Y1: -5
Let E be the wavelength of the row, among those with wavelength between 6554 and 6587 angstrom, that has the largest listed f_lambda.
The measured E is 6564.27 angstrom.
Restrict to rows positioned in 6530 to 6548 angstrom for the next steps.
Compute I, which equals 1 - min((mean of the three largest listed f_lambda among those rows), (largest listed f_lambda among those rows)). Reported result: -17.8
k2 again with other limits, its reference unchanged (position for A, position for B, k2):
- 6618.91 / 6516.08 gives -1.08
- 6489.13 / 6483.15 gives -1.18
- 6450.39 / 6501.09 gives 2.41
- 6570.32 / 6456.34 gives 0.26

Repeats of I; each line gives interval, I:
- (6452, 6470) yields -14.5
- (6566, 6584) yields -35.7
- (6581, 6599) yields -36.8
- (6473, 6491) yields -14.1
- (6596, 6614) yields -13.8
